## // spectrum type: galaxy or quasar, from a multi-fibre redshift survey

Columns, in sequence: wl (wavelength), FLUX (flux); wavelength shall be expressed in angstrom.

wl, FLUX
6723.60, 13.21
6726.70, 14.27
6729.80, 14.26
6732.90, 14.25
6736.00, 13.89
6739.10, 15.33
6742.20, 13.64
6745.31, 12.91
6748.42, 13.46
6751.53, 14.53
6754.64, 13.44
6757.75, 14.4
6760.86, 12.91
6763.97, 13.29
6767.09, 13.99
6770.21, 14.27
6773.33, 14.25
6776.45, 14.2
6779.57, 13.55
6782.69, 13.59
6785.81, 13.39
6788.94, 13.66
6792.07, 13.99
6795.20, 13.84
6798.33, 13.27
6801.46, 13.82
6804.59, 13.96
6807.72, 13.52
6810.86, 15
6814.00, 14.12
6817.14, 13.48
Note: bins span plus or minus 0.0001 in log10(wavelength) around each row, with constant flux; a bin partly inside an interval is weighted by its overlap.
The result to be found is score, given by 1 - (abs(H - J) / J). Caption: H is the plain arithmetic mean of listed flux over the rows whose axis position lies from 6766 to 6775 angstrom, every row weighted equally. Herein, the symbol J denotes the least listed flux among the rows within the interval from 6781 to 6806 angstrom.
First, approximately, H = 14.2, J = 13.27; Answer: 0.932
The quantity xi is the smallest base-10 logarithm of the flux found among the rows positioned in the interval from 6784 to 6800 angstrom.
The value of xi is 1.12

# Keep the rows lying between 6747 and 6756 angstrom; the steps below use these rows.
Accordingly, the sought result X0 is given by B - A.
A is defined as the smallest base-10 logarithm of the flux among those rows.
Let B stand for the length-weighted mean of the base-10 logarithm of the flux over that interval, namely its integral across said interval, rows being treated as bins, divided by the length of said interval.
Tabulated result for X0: 0.012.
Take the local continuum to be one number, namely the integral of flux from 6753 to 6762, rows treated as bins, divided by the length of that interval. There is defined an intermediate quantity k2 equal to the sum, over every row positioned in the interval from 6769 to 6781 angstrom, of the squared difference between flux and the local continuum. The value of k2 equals 1.13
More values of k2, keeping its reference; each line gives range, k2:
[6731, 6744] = 3.35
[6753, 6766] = 1.26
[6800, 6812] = 2.04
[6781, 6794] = 0.19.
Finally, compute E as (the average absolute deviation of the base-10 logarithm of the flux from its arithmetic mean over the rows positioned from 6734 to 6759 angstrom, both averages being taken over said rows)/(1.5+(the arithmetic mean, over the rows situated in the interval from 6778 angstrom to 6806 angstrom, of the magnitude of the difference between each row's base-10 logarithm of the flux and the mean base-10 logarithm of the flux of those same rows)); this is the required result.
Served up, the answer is 0.012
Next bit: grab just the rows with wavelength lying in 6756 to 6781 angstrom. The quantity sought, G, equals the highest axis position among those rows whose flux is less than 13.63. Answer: 6779.57 angstrom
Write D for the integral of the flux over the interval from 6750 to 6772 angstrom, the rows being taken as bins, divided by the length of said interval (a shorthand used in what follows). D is 13.8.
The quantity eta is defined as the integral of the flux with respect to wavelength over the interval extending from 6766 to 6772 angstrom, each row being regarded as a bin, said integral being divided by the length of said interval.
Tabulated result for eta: 14.1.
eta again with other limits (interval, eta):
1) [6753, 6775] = 13.8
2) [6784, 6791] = 13.6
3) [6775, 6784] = 13.8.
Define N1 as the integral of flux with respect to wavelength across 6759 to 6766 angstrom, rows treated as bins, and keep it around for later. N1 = 93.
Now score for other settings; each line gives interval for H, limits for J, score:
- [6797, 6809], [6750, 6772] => 0.943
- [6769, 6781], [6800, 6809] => 0.960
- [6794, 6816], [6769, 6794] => 0.959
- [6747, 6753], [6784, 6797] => 0.955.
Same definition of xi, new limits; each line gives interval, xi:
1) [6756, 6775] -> 1.11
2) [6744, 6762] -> 1.11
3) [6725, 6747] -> 1.11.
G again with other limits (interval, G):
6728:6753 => 6748.42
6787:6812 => 6807.72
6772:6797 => 6785.81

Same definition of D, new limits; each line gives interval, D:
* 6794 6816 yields 13.9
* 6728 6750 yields 14.0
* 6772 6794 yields 13.8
